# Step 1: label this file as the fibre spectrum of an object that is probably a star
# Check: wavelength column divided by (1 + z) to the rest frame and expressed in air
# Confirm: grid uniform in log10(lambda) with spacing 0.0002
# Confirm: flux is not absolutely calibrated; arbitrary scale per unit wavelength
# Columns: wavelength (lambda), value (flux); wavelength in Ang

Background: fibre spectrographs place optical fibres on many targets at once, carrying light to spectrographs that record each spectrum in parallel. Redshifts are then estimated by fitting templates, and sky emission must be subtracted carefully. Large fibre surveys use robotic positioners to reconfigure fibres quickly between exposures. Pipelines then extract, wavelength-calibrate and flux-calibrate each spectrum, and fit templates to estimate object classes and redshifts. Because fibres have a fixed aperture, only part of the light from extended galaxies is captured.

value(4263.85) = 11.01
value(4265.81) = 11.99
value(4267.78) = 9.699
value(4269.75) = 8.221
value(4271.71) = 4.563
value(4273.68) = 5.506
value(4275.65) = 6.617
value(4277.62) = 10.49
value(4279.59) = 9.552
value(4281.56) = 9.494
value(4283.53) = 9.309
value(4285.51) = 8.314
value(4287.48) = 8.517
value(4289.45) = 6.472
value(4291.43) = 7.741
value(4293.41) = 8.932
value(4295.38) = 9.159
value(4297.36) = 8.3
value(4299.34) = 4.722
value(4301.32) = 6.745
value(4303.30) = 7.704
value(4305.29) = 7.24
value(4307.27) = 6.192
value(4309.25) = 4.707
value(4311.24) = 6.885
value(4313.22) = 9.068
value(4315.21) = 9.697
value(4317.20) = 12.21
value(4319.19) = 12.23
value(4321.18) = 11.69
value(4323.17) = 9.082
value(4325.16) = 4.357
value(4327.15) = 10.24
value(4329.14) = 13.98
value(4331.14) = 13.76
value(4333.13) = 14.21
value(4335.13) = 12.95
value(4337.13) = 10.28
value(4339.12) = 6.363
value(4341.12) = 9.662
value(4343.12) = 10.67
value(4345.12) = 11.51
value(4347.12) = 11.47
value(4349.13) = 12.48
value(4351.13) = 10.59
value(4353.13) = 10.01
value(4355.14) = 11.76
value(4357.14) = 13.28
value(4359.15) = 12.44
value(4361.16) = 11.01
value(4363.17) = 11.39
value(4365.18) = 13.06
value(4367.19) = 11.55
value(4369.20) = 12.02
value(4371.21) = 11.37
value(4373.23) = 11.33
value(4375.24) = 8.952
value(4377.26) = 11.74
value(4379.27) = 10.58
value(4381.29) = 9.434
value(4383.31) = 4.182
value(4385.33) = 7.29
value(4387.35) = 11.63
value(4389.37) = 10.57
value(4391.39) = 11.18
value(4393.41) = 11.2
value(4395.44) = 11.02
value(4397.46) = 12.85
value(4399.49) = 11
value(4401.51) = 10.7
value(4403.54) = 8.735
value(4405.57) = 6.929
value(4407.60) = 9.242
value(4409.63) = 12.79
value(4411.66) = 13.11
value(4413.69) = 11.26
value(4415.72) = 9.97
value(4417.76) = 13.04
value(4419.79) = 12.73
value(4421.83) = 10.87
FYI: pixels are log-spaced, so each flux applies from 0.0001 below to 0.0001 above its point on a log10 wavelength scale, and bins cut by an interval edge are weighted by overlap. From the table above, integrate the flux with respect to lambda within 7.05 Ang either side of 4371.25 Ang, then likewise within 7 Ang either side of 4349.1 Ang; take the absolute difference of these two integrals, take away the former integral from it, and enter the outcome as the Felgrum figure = -157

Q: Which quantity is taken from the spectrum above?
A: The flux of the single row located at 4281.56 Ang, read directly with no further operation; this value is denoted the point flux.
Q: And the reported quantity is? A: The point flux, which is 9.494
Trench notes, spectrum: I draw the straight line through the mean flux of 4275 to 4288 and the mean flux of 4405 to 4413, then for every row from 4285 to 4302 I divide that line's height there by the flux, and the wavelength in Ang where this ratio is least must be 4295.38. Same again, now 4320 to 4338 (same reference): 4333.13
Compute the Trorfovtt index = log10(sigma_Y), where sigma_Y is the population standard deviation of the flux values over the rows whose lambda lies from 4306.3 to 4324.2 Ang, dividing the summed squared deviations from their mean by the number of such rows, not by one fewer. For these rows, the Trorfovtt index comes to 0.41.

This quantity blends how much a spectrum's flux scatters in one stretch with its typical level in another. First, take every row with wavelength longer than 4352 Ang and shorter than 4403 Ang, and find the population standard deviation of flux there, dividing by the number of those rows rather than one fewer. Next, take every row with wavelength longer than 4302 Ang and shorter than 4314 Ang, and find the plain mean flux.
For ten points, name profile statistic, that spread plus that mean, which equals 8.8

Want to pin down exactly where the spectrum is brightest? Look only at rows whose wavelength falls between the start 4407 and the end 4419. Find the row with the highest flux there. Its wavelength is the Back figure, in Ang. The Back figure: 4411.66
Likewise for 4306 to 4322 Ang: 4319.19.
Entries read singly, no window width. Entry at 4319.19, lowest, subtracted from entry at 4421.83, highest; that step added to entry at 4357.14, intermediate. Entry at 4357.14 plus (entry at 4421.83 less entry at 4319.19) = 12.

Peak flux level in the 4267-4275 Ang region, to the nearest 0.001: 9.699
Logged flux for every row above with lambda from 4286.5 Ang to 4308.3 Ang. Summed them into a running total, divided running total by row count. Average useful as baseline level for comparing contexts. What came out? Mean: 7.4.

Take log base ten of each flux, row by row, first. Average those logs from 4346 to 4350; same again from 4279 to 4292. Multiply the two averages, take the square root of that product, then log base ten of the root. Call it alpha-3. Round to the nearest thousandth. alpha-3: -0.001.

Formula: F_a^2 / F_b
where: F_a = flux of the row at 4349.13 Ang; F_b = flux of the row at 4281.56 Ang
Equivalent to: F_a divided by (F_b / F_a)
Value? 16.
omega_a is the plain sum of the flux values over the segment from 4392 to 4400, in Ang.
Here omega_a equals 46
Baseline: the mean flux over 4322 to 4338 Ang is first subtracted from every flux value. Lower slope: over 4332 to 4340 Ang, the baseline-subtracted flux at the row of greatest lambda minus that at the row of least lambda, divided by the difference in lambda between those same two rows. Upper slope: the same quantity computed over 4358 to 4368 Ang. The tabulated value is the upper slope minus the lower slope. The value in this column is 1.2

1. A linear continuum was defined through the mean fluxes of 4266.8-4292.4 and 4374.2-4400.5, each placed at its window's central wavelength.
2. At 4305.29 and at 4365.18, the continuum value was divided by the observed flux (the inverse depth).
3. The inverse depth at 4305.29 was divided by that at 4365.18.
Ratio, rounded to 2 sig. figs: 1.6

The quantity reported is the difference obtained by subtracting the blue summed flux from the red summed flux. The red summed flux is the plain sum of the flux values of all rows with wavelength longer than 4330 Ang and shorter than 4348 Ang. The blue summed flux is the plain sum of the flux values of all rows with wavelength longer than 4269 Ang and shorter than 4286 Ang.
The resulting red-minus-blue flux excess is 29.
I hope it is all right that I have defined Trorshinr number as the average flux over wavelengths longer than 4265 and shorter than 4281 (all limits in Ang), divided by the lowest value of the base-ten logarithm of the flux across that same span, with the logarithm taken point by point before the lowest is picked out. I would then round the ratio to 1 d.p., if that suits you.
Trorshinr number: 12.6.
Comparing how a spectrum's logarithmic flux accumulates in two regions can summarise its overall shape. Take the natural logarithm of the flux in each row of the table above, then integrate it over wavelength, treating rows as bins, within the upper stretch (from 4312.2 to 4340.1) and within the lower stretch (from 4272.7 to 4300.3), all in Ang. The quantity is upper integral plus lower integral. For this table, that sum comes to 122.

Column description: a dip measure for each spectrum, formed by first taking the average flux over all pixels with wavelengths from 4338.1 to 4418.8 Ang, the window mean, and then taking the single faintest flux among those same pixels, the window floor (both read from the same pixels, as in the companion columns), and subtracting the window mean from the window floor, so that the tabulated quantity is -6.6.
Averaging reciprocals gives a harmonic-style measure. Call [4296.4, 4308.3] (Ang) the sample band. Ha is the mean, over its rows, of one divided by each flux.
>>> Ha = 0.15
